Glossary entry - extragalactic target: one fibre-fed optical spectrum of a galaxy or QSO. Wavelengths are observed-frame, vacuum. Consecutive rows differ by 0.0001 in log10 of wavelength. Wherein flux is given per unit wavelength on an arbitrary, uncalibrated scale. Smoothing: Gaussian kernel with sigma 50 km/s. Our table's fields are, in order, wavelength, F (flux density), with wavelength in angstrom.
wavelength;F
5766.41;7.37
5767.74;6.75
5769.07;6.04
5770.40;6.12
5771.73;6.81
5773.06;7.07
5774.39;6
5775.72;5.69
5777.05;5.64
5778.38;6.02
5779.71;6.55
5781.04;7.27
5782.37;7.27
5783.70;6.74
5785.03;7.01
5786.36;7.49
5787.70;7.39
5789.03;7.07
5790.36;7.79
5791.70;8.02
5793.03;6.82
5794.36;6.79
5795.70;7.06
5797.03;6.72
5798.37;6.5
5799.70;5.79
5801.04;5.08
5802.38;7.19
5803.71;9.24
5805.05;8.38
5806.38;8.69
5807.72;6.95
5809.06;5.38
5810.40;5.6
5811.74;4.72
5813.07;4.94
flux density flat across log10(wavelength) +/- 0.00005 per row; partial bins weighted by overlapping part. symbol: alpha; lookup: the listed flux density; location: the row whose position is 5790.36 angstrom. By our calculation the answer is 7.79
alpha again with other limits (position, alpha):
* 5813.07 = 4.94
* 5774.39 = 6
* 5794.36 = 6.79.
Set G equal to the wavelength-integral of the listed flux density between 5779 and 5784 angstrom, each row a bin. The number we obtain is 35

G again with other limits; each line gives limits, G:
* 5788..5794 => 44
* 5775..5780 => 30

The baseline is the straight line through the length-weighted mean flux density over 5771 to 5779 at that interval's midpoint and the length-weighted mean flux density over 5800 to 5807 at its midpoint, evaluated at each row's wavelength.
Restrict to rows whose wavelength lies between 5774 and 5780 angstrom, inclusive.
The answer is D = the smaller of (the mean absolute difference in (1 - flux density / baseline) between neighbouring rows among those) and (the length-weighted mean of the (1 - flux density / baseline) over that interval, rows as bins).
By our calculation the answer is 0.05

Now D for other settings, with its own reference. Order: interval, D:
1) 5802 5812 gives 0.08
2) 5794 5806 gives 0.06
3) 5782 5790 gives -0.06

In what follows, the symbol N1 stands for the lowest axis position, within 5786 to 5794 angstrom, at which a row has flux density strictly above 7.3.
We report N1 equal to 5786.36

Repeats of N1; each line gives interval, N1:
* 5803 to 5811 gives 5803.71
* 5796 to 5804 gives 5803.71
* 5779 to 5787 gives 5786.36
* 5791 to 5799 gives 5791.70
